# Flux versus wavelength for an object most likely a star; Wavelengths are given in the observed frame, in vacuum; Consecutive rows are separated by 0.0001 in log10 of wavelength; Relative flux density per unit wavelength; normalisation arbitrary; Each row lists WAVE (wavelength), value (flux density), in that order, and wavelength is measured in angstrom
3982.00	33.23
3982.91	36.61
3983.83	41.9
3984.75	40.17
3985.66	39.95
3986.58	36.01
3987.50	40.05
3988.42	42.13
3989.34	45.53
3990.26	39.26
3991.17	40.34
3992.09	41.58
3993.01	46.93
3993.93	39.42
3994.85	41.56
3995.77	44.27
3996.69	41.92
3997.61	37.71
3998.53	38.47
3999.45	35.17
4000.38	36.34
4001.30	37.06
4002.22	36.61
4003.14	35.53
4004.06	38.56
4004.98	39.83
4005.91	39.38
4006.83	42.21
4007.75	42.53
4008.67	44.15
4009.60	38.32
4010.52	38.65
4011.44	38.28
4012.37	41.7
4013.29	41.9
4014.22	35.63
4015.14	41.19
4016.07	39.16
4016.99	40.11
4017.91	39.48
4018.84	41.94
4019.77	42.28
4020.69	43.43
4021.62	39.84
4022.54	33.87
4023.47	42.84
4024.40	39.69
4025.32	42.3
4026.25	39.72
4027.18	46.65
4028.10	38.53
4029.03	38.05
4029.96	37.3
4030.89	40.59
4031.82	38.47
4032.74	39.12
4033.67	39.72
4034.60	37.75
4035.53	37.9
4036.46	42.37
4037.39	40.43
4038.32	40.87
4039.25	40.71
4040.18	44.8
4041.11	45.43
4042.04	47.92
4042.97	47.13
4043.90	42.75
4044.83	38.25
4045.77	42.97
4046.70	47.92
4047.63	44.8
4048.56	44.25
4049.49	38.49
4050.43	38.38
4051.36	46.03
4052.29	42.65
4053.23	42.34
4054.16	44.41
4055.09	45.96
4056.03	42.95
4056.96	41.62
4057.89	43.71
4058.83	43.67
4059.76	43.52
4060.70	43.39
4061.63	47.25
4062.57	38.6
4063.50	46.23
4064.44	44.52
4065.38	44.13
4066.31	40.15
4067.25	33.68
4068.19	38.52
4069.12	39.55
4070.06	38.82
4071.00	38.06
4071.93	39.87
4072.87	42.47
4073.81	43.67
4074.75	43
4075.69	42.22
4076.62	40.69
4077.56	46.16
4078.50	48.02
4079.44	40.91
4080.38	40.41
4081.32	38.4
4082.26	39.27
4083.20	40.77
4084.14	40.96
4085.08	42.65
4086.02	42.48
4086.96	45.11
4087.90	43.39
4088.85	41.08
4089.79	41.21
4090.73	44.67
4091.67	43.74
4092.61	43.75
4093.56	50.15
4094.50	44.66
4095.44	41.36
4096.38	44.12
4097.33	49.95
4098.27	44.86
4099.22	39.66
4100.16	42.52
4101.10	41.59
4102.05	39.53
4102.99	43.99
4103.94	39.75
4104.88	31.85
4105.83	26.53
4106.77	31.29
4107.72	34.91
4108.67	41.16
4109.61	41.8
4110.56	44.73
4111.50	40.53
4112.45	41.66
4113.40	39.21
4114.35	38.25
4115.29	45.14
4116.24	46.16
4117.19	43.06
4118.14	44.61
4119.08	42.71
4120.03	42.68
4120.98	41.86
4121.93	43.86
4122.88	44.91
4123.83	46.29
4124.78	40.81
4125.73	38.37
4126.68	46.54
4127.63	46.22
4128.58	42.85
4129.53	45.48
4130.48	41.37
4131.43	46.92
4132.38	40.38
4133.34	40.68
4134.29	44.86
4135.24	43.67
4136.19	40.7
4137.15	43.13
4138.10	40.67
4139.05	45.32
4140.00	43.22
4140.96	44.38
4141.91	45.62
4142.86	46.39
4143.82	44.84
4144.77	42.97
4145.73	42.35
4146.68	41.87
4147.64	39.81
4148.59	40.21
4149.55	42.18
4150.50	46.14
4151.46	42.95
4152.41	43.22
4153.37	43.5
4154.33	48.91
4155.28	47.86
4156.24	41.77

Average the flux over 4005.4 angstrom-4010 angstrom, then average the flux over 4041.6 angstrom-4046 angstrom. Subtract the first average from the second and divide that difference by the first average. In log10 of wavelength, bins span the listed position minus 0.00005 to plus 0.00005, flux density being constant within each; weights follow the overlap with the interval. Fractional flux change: 0.060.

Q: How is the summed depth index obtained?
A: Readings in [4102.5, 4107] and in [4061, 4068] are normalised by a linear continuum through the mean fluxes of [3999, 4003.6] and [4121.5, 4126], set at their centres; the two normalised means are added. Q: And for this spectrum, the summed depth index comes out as 1.89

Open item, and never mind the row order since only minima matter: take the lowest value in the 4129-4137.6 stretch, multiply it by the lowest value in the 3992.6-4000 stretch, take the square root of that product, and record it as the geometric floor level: 38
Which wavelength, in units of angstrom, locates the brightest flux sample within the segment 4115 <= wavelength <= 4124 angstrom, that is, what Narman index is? 4123.83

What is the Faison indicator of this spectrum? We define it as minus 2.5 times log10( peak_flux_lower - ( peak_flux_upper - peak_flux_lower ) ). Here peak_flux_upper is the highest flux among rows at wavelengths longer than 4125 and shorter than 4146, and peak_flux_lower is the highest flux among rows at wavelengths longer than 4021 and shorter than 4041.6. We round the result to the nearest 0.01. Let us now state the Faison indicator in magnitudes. -4.17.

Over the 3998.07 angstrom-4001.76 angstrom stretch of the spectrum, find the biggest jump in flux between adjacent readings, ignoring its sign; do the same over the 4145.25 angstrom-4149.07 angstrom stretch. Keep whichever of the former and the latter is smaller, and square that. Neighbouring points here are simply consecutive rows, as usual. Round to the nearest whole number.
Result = 4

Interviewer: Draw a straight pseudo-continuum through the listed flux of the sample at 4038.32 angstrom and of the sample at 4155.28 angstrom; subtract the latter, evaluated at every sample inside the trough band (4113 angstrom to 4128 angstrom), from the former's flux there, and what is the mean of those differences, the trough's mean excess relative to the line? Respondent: -3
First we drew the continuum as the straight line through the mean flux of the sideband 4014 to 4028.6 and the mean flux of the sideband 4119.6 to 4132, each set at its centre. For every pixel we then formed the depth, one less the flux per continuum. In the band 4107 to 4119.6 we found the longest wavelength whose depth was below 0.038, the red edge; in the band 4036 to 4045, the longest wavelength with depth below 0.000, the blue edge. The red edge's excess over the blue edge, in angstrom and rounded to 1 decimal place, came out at 75.2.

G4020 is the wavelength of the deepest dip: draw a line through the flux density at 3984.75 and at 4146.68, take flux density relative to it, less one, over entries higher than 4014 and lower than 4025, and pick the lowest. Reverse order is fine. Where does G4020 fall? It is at 4022.54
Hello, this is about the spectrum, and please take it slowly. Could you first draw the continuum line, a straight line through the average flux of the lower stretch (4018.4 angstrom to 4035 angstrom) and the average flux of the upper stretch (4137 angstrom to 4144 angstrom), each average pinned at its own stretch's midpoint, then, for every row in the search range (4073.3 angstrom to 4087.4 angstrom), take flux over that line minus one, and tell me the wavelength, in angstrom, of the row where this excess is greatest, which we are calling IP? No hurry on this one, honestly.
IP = 4078.50 angstrom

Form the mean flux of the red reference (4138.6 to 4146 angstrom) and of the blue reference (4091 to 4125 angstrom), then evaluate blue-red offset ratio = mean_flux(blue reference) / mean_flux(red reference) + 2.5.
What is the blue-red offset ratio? 3.441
